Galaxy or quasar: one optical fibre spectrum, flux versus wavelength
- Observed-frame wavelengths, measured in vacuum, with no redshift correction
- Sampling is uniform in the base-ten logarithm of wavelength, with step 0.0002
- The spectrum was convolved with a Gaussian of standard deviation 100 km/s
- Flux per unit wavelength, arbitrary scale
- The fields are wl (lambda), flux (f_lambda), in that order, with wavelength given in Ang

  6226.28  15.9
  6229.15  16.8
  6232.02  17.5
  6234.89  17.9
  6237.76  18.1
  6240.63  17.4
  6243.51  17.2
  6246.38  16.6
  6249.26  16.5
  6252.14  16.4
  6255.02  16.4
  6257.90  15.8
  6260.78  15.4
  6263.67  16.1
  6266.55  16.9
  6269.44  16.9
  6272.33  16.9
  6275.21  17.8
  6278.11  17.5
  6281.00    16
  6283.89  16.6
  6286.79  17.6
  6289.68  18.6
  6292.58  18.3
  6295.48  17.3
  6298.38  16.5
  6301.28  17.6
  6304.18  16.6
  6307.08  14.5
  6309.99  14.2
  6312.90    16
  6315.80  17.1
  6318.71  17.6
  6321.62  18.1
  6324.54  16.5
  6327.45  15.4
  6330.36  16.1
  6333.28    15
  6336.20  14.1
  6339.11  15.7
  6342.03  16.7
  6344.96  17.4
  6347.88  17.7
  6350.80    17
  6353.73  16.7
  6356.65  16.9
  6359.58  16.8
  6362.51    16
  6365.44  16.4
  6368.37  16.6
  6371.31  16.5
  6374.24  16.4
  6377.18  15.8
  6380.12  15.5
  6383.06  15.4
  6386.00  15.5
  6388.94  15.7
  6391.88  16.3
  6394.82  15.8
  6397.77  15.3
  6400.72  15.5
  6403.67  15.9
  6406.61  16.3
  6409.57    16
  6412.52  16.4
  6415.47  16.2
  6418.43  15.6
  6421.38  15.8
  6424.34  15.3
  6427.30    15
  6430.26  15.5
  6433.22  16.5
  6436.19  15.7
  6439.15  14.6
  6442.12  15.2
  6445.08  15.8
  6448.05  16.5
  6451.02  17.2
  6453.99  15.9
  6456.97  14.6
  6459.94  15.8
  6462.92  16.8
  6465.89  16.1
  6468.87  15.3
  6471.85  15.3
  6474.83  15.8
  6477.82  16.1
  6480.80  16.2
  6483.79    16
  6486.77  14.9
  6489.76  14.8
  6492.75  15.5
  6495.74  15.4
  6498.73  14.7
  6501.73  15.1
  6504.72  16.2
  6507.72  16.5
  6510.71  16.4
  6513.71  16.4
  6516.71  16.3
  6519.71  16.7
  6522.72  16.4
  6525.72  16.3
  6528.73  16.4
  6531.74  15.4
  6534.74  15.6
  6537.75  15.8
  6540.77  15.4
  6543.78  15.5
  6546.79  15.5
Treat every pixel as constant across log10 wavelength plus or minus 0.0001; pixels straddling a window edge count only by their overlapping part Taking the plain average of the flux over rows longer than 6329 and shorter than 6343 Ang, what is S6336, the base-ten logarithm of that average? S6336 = 1.19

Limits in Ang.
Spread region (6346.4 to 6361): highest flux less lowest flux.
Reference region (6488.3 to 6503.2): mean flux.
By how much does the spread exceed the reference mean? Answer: -14.1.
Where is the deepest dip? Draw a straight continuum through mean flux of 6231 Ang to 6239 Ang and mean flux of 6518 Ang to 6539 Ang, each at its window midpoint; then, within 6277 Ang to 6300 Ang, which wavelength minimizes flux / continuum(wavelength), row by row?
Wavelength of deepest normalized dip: 6281.00 Ang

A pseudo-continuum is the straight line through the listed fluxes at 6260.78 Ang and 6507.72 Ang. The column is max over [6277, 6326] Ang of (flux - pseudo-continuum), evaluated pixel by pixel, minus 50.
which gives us -46.9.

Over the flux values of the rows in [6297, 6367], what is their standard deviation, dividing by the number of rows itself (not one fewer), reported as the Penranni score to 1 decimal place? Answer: 1.1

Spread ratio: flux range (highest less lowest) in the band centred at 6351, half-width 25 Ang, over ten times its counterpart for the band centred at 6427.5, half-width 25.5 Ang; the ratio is 0.138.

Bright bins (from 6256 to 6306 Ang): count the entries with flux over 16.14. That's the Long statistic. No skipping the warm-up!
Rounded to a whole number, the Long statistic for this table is 13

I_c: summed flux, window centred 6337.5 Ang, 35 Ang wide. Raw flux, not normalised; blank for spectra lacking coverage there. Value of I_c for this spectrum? 196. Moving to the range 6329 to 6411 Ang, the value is 451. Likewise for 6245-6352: 613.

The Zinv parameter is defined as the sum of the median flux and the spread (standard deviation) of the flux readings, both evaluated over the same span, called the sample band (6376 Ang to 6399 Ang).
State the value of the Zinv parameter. 15.9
